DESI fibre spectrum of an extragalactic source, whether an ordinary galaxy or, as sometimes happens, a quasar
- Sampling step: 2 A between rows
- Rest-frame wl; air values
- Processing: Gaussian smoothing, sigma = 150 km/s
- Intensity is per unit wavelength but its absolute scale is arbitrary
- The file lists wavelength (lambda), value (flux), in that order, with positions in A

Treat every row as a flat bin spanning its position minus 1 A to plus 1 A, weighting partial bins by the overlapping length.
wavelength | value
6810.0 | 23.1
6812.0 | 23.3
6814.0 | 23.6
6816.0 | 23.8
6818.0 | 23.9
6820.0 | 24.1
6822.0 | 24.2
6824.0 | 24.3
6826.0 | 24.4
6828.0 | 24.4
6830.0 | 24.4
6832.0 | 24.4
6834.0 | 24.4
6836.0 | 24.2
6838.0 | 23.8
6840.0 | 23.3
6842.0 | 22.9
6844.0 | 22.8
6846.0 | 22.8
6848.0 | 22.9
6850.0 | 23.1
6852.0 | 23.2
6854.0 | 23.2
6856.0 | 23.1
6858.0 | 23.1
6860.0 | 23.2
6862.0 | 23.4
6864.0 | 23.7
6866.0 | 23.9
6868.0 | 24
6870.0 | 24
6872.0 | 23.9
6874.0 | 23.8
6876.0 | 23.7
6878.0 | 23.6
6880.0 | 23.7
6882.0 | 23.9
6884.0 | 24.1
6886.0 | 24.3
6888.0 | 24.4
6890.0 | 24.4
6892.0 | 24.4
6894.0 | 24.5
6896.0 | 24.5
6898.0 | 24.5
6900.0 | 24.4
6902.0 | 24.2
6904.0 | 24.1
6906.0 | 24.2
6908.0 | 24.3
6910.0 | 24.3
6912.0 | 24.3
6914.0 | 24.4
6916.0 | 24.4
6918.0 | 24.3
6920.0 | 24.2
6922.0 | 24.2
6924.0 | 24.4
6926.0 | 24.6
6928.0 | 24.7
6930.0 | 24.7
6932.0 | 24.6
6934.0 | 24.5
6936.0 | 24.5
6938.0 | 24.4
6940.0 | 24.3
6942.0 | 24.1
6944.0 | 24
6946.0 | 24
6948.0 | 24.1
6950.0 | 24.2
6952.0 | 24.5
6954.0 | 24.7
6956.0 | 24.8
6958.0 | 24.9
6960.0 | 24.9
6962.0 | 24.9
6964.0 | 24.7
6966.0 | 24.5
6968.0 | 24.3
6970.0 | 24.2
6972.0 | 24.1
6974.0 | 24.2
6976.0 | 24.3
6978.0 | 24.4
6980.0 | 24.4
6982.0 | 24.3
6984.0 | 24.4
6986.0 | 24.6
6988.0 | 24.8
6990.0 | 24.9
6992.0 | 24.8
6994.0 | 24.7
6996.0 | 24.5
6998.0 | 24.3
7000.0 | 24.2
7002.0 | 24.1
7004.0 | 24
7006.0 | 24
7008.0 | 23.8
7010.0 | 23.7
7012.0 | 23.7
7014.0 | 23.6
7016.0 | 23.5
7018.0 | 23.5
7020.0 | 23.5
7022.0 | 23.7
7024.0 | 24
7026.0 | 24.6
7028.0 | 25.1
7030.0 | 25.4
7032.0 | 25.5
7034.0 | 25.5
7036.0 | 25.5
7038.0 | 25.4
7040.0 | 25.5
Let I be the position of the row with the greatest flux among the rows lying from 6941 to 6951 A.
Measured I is 6950.0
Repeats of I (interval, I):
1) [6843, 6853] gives 6852.0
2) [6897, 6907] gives 6898.0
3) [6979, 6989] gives 6988.0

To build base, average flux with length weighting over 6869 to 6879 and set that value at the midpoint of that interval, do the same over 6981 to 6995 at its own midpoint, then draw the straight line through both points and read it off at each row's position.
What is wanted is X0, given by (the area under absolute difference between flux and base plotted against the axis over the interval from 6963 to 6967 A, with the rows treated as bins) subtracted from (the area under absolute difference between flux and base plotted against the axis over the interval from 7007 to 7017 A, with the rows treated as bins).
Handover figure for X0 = 11.1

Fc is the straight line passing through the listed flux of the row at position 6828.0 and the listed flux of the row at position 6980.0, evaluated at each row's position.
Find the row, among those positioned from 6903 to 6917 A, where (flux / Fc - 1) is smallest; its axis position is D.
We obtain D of 6904.0 A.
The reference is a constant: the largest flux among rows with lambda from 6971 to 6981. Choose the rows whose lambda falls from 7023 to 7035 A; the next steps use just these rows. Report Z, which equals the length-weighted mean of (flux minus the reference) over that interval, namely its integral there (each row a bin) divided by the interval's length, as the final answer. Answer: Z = 0.62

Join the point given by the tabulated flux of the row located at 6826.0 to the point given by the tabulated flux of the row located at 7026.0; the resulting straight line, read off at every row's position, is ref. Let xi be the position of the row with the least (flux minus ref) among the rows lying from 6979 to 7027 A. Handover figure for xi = 7020.0 A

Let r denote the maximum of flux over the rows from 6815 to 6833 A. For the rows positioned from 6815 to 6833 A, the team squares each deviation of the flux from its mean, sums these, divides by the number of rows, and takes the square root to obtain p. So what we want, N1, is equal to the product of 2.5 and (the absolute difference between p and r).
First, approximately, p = 0.22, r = 24.4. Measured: 60.45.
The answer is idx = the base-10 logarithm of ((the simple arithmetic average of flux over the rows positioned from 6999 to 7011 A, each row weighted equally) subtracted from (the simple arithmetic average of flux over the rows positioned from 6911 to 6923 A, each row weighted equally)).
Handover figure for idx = -0.48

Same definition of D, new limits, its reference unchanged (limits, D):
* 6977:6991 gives 6982.0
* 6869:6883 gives 6878.0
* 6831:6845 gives 6844.0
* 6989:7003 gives 7002.0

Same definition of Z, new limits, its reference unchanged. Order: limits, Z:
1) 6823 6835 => -0.02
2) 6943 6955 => -0.15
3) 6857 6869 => -0.85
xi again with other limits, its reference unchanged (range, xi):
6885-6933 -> 6904.0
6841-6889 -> 6846.0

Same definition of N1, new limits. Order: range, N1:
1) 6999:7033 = 62.16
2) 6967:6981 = 60.74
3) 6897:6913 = 60.96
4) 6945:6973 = 61.45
